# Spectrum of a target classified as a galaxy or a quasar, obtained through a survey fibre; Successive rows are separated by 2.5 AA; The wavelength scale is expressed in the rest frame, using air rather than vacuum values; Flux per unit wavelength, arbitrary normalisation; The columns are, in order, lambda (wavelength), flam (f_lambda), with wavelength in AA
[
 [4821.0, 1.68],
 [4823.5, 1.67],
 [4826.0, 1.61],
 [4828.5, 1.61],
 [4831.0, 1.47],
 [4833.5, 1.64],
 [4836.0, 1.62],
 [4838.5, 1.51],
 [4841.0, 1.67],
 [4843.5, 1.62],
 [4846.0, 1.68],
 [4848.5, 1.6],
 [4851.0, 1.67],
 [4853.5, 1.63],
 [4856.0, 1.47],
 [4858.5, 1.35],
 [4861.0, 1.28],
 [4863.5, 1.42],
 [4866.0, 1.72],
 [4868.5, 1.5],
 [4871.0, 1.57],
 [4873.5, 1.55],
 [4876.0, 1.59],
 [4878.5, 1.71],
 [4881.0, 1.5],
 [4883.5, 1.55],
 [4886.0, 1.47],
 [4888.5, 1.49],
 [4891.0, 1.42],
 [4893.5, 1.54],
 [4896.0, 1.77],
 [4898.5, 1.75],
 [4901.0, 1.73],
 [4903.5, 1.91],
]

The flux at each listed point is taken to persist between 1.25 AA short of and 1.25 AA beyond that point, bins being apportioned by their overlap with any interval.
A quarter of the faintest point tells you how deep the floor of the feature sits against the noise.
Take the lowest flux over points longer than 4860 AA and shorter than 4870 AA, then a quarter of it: 0.320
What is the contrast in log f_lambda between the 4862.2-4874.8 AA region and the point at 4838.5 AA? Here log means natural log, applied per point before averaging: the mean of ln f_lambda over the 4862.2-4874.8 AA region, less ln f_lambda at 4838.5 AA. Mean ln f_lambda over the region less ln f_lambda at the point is 0.025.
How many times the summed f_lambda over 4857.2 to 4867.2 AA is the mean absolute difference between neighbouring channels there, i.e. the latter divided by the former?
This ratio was 0.029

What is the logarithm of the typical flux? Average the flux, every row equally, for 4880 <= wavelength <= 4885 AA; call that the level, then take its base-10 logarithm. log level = 0.183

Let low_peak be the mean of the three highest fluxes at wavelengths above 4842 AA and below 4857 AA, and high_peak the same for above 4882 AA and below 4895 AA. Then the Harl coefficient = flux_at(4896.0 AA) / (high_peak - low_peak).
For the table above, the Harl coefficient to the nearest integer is -13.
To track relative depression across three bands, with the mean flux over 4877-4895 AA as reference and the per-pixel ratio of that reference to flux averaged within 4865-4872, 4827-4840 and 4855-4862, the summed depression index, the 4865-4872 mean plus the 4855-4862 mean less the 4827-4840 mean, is 1.11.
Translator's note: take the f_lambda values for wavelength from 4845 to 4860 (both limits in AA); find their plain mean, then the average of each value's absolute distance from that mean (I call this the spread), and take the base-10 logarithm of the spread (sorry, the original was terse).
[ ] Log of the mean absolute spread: -0.98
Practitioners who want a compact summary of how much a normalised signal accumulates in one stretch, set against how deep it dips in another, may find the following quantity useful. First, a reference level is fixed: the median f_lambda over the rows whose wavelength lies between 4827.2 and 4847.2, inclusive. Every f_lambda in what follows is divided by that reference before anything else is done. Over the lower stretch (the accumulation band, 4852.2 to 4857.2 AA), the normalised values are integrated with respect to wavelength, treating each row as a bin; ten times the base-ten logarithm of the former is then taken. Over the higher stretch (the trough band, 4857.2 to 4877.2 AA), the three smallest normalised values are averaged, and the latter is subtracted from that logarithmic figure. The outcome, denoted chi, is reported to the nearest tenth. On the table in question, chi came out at 6.0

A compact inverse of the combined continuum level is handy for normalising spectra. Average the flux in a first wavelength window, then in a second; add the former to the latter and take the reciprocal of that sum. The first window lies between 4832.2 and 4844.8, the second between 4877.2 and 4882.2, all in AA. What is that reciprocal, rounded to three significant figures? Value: 0.311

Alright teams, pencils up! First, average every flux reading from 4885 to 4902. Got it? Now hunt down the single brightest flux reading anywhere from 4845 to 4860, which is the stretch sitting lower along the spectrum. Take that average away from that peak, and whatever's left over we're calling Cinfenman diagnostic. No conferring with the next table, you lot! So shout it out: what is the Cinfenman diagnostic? 0.08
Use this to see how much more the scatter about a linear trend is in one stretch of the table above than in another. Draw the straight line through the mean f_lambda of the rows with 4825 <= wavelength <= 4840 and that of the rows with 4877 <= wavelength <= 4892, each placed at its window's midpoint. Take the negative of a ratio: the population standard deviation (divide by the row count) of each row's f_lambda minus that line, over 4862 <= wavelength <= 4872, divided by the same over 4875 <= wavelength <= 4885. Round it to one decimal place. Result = -1.5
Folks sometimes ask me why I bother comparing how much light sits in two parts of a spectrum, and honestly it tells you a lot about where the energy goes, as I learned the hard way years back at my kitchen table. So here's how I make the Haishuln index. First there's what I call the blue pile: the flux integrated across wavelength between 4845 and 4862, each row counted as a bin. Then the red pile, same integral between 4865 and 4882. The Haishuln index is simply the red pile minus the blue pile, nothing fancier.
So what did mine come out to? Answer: 1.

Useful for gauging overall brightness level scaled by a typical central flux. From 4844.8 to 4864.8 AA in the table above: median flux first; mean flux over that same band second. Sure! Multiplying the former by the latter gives 2.32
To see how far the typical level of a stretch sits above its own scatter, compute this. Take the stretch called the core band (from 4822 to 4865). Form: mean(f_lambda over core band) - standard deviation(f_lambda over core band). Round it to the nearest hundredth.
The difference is 1.44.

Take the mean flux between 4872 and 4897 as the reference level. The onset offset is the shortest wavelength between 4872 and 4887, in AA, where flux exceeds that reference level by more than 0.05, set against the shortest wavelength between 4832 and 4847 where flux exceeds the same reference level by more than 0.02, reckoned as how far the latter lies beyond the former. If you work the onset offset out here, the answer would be -45.0 AA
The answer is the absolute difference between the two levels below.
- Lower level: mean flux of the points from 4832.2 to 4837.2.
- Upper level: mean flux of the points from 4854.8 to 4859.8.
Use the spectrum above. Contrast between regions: 0.22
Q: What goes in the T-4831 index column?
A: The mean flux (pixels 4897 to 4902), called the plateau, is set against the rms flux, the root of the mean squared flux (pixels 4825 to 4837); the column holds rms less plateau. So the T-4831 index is -0.15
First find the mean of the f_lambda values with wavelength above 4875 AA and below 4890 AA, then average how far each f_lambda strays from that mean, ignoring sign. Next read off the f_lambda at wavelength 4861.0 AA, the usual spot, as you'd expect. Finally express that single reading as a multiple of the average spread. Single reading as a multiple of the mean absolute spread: 20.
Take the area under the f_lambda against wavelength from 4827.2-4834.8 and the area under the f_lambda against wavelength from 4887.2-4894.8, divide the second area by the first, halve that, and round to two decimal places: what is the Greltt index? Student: 0.47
